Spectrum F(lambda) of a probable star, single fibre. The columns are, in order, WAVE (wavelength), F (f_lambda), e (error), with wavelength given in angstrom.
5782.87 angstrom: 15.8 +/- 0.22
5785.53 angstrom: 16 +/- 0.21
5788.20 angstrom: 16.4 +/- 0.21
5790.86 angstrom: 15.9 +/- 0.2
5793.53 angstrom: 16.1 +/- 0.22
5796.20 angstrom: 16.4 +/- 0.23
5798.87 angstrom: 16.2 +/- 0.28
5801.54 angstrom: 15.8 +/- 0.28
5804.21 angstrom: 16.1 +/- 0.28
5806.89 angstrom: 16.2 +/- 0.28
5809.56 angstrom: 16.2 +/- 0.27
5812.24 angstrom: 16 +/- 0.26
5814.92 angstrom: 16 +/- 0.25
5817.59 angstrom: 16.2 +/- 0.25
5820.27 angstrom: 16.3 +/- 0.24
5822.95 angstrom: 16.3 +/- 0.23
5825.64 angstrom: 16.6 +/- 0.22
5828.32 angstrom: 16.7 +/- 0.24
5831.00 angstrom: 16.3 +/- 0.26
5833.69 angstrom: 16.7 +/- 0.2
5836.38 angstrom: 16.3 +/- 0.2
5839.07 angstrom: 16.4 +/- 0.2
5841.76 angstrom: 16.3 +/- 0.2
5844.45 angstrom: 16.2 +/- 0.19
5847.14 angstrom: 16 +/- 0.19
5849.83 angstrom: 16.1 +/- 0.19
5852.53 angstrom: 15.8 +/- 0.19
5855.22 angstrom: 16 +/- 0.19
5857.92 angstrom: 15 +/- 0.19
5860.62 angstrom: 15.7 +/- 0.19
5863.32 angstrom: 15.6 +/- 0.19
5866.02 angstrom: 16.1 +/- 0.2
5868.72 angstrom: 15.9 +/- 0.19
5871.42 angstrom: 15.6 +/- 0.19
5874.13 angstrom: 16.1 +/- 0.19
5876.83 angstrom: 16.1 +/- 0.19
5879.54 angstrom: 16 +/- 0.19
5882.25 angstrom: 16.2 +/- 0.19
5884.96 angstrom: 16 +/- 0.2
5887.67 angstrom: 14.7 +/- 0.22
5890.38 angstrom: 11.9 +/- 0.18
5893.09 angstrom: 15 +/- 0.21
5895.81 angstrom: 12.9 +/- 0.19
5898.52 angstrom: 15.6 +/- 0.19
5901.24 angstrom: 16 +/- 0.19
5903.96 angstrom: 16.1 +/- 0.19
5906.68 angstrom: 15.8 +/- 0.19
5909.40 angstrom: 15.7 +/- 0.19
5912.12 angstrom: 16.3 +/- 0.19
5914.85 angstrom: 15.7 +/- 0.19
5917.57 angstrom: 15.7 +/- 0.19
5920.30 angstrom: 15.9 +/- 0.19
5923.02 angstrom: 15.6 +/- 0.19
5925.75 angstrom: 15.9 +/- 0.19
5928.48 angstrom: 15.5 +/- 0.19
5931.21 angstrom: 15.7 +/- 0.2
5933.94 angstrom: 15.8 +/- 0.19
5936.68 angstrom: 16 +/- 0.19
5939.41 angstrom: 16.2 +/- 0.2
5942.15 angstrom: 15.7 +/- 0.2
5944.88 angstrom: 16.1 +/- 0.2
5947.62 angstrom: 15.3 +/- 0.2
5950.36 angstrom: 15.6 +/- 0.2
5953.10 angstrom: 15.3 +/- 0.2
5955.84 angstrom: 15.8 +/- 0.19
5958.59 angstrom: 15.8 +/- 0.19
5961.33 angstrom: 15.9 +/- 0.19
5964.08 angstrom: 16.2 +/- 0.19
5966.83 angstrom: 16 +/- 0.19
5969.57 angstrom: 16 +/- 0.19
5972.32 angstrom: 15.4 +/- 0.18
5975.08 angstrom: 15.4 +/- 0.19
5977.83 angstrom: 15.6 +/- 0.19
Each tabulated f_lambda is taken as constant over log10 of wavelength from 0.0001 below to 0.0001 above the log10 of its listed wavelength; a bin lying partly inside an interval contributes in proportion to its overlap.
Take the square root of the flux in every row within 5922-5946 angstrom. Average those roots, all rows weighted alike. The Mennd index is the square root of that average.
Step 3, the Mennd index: 1.995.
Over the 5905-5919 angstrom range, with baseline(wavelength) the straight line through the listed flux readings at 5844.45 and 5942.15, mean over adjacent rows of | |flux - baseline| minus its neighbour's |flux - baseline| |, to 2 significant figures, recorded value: 0.17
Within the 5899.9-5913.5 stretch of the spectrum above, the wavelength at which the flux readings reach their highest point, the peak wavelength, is 5912.12 angstrom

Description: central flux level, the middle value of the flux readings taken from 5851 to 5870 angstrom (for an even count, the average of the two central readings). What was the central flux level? 15.8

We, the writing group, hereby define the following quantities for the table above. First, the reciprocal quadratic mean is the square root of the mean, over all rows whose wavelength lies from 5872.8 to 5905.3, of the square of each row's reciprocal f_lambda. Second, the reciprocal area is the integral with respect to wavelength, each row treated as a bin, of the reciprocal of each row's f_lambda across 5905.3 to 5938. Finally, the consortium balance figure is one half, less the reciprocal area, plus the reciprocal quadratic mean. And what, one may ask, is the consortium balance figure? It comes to -1.50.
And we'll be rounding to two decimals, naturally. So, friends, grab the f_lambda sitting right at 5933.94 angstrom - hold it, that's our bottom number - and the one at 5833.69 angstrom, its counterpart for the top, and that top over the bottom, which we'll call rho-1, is 1.06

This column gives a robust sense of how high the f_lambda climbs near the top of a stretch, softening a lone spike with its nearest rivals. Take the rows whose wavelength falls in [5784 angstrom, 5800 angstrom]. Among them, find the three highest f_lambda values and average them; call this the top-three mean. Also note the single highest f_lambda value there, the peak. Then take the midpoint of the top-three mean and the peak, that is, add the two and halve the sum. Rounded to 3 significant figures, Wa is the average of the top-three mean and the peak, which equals 16.4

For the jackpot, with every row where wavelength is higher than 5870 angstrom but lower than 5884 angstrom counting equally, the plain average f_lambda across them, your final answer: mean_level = 16.0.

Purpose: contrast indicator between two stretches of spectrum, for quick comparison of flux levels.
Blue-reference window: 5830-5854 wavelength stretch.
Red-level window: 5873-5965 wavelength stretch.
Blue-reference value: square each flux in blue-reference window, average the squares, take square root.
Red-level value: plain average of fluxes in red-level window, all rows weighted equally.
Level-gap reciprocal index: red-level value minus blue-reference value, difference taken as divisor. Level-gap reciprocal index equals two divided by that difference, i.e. -3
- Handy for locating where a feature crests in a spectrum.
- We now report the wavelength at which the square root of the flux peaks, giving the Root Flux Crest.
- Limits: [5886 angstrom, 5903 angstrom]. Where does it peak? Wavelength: 5901.24 angstrom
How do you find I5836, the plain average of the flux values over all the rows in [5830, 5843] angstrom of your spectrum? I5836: 16.4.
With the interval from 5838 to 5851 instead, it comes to 16.2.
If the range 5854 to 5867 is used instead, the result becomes 15.7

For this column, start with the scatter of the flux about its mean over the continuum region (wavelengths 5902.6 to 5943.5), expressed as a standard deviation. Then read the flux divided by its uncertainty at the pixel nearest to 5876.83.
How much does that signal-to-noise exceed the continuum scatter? 85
